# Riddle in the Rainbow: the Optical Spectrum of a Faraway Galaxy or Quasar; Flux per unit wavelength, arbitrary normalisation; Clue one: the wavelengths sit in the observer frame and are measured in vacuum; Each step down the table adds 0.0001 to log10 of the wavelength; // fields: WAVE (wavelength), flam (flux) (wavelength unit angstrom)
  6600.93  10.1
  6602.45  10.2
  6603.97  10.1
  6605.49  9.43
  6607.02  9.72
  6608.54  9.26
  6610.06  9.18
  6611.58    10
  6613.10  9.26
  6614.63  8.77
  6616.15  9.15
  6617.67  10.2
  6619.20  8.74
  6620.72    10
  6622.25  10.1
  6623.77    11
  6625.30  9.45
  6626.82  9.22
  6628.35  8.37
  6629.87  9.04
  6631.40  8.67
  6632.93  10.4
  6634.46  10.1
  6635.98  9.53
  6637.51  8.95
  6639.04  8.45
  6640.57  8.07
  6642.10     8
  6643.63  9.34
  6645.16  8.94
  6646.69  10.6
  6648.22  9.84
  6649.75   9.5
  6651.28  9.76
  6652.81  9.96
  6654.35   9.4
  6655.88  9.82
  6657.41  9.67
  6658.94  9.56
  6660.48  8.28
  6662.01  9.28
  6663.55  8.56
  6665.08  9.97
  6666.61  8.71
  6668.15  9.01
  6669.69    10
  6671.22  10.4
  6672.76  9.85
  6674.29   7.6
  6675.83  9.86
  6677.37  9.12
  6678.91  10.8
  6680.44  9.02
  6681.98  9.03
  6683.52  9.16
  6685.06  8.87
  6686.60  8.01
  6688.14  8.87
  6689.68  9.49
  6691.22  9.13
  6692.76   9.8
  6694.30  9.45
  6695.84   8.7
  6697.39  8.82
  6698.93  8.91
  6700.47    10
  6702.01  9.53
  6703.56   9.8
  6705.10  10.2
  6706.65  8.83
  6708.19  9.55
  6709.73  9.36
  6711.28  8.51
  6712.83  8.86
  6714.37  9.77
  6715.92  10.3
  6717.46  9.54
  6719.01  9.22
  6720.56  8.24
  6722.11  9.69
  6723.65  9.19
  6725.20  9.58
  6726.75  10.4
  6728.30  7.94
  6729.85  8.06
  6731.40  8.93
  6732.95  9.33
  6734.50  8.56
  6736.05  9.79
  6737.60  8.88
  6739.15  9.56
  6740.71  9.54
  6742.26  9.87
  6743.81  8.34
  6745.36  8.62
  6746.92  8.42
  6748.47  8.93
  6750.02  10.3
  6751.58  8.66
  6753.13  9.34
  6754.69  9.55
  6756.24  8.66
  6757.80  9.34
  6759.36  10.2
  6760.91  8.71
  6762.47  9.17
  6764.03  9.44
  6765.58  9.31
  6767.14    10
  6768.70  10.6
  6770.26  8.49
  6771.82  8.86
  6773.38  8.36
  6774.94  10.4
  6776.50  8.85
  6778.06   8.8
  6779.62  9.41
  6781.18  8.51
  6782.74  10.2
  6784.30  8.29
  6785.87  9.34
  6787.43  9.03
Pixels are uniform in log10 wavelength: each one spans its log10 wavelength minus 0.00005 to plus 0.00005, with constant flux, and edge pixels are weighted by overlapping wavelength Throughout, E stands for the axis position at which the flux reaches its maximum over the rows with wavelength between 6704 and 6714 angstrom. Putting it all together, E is 6705.10 angstrom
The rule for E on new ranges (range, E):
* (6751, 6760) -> 6759.36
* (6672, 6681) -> 6678.91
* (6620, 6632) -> 6623.77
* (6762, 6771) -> 6768.70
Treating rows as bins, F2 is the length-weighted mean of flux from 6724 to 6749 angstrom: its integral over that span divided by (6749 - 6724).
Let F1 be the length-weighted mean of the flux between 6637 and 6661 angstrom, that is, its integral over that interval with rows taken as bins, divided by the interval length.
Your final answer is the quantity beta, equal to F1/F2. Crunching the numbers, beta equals 1.02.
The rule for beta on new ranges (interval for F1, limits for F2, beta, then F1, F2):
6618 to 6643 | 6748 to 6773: 0.99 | 9.27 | 9.34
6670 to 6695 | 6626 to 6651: 1.01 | 9.29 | 9.20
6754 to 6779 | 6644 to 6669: 0.99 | 9.30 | 9.43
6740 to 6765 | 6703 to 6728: 0.98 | 9.20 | 9.41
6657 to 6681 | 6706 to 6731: 1.02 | 9.36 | 9.19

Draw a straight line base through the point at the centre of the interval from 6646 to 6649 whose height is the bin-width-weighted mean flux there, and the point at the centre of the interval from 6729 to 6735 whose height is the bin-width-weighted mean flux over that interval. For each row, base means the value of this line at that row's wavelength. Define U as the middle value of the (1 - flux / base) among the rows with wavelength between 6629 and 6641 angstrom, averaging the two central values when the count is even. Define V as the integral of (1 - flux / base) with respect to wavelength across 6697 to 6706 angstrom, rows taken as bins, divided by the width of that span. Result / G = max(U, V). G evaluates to 0.14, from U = 0.14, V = -0.03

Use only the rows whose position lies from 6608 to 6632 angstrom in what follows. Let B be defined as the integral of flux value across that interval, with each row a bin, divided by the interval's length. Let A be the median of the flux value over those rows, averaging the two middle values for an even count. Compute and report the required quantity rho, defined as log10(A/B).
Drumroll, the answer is -0.008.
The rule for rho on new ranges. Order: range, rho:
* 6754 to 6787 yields 0.002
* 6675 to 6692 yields -0.004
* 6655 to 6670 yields 0.007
